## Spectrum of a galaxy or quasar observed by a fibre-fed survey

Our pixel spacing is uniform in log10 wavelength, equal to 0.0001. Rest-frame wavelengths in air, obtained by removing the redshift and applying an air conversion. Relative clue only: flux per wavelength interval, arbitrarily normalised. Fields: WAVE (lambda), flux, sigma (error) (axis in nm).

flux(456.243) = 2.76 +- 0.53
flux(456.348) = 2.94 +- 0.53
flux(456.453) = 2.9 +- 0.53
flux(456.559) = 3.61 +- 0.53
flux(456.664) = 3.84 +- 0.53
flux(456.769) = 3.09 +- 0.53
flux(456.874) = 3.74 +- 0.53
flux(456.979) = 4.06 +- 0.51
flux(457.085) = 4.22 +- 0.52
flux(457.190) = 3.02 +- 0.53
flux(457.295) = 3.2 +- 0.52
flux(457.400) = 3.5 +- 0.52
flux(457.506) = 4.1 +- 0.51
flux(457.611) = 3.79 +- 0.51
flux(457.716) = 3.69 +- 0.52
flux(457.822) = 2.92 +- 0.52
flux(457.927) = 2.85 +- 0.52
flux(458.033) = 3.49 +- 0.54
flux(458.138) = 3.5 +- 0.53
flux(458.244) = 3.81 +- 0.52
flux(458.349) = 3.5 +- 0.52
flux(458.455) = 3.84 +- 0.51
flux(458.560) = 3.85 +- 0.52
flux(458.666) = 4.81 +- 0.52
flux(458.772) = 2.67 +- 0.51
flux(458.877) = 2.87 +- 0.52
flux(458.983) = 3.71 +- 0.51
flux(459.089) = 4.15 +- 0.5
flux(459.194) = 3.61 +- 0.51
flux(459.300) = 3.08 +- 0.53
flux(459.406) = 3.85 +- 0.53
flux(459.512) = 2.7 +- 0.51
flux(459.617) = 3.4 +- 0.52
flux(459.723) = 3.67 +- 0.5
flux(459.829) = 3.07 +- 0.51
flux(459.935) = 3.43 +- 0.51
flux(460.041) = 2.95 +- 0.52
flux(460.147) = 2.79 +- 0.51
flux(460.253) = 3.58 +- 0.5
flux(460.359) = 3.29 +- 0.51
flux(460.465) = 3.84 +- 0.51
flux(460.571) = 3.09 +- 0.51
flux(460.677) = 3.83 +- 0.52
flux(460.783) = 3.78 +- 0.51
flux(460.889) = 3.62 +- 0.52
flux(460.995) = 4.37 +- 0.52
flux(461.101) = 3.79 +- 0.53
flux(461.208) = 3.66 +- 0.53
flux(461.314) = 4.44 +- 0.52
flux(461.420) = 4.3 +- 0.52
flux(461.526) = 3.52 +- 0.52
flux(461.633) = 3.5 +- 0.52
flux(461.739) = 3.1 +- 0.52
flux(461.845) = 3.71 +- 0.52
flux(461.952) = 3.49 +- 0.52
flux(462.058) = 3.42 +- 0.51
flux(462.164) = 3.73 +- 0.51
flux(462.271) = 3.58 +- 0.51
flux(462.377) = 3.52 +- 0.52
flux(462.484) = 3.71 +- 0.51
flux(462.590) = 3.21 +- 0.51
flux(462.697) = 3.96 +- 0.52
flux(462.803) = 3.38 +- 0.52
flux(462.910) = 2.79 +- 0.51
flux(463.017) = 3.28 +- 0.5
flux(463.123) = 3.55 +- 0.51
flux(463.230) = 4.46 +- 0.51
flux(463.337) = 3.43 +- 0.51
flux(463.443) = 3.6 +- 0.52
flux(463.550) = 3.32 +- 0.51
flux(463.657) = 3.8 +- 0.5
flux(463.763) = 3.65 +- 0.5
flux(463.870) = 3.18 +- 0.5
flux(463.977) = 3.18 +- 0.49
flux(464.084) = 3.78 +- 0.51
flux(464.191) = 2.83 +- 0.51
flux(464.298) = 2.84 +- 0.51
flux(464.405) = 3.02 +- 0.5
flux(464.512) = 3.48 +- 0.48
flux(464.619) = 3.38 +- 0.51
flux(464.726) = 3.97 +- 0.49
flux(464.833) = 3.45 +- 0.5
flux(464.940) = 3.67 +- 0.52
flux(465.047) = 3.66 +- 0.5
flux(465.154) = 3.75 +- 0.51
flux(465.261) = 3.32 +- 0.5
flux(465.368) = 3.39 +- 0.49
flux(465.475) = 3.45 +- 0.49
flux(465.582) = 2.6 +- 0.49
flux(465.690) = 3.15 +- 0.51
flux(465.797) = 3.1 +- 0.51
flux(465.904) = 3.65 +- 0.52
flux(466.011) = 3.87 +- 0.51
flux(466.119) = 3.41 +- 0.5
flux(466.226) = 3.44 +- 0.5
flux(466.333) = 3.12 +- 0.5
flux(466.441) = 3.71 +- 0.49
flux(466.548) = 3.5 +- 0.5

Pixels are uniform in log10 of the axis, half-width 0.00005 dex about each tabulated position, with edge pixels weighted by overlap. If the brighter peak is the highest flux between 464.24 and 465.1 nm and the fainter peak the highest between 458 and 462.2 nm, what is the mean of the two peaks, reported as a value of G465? 4.39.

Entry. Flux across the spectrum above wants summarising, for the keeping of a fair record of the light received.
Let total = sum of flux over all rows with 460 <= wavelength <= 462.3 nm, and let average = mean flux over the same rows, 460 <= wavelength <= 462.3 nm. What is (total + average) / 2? 41.5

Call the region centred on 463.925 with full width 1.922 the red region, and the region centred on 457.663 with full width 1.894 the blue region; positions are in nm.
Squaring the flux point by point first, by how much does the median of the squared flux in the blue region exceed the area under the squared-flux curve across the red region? -10.3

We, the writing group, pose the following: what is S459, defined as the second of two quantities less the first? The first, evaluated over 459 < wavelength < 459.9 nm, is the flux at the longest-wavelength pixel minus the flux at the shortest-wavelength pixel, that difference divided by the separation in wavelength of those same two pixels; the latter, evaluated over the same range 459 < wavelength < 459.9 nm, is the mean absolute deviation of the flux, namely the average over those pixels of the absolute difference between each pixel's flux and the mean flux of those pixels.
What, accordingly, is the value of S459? 1.8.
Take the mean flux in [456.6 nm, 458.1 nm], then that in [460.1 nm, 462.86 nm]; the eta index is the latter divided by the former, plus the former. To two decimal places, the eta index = 4.56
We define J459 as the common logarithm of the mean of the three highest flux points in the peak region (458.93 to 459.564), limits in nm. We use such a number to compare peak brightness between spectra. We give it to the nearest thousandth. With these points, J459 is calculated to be 0.591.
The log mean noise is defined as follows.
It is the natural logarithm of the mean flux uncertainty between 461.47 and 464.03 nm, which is -0.671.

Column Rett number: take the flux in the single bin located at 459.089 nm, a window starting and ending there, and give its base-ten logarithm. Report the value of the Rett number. 0.62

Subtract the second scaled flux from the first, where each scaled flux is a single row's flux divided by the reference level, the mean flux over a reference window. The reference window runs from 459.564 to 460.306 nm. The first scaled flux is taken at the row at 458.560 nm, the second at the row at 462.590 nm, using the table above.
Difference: 0.20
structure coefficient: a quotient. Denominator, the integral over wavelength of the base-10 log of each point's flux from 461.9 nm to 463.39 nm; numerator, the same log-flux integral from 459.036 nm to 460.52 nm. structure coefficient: 0.96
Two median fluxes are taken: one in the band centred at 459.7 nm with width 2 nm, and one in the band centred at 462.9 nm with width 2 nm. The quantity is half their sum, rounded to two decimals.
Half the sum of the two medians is 3.46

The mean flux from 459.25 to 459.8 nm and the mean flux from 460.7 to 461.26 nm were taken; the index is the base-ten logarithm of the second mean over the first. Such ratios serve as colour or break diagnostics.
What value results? 0.06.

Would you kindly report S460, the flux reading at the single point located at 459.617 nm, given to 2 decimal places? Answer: 3.40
